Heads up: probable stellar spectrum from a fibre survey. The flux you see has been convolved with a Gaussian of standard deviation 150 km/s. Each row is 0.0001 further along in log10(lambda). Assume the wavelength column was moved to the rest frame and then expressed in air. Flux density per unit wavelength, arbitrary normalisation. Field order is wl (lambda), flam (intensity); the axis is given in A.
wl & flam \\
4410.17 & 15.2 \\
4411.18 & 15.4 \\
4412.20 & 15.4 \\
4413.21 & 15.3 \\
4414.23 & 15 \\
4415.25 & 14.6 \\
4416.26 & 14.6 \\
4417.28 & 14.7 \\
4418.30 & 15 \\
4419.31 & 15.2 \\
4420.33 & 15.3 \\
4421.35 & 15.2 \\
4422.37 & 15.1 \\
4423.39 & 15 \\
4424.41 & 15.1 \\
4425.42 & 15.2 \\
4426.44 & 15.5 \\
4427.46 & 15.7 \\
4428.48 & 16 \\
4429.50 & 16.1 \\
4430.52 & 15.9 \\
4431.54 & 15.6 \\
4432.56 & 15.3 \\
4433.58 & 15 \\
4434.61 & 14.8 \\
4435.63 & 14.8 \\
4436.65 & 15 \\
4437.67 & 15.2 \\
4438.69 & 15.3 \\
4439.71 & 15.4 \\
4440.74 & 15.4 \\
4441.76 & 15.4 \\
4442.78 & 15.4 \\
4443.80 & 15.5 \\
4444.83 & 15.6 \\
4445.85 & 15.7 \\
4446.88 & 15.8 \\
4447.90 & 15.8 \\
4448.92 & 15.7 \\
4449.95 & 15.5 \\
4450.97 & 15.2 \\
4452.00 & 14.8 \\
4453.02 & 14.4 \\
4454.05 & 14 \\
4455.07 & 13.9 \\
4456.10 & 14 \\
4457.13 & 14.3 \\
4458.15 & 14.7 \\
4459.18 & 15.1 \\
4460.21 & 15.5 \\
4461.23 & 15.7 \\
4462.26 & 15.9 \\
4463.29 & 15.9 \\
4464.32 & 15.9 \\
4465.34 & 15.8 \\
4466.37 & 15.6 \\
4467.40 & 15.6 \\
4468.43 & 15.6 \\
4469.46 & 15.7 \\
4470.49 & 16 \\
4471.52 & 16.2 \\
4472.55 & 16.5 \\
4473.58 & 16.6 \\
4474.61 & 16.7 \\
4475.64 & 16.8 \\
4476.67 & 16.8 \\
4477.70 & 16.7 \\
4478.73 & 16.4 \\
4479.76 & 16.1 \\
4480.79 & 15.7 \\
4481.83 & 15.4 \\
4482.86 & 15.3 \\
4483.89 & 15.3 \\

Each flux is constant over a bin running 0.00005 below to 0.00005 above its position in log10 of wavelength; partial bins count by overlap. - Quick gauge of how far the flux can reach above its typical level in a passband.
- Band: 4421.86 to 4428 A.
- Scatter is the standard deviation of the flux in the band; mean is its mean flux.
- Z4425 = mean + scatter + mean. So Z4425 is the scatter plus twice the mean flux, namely 30.8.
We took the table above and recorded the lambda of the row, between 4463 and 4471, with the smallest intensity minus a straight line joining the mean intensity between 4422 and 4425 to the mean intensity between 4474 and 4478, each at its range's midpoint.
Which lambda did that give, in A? 4468.43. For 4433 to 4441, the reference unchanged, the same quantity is 4435.63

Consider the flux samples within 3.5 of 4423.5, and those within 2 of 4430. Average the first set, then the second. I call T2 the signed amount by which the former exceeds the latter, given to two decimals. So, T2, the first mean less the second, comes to -0.70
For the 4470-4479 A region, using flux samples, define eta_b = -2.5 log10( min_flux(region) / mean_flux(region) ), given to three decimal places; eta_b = 0.035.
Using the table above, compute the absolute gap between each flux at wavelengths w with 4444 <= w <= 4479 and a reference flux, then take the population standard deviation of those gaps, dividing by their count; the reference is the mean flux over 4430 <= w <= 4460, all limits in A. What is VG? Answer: 0.45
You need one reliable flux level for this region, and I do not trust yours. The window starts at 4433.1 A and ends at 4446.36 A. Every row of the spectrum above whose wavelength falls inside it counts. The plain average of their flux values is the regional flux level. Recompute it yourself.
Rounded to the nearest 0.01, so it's 15.27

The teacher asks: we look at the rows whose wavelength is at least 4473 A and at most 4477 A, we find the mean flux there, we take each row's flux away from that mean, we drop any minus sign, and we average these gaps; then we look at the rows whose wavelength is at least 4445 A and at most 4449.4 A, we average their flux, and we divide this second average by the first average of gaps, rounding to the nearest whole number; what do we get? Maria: 210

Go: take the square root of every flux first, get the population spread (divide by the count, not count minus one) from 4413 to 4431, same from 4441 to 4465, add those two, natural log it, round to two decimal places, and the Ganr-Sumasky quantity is -1.97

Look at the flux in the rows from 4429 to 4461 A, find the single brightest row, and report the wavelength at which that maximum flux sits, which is 4429.50 A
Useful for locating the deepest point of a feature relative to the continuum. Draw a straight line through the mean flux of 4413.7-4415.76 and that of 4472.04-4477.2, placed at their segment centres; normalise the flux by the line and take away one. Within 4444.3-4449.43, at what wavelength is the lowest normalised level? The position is 4448.92 A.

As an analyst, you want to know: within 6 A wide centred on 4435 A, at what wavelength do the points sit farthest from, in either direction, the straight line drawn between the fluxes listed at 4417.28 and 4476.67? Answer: 4435.63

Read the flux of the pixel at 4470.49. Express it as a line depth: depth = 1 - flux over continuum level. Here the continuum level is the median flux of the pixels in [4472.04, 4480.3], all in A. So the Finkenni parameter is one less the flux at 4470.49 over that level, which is 0.04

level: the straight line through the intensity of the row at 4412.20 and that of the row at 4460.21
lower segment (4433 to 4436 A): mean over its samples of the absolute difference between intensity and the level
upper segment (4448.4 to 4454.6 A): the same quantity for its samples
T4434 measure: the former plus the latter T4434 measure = 1.2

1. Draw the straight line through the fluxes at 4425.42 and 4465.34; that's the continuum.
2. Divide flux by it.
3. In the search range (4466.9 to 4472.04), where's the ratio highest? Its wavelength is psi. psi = 4471.52 A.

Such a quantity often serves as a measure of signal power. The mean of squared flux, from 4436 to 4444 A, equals 235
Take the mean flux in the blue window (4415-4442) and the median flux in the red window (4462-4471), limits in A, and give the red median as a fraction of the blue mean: 1.037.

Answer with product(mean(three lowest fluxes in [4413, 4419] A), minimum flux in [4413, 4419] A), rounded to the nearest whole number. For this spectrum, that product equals 214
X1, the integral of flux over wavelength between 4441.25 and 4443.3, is 32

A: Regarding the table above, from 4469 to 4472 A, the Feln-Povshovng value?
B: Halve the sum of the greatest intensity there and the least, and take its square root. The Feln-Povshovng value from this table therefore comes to 3.99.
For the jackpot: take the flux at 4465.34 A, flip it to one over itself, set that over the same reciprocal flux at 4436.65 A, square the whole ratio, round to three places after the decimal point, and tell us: 0.901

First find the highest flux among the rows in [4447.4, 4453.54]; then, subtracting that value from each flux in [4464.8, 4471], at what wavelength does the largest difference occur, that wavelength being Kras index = 4470.49 A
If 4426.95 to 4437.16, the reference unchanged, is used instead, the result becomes 4429.50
